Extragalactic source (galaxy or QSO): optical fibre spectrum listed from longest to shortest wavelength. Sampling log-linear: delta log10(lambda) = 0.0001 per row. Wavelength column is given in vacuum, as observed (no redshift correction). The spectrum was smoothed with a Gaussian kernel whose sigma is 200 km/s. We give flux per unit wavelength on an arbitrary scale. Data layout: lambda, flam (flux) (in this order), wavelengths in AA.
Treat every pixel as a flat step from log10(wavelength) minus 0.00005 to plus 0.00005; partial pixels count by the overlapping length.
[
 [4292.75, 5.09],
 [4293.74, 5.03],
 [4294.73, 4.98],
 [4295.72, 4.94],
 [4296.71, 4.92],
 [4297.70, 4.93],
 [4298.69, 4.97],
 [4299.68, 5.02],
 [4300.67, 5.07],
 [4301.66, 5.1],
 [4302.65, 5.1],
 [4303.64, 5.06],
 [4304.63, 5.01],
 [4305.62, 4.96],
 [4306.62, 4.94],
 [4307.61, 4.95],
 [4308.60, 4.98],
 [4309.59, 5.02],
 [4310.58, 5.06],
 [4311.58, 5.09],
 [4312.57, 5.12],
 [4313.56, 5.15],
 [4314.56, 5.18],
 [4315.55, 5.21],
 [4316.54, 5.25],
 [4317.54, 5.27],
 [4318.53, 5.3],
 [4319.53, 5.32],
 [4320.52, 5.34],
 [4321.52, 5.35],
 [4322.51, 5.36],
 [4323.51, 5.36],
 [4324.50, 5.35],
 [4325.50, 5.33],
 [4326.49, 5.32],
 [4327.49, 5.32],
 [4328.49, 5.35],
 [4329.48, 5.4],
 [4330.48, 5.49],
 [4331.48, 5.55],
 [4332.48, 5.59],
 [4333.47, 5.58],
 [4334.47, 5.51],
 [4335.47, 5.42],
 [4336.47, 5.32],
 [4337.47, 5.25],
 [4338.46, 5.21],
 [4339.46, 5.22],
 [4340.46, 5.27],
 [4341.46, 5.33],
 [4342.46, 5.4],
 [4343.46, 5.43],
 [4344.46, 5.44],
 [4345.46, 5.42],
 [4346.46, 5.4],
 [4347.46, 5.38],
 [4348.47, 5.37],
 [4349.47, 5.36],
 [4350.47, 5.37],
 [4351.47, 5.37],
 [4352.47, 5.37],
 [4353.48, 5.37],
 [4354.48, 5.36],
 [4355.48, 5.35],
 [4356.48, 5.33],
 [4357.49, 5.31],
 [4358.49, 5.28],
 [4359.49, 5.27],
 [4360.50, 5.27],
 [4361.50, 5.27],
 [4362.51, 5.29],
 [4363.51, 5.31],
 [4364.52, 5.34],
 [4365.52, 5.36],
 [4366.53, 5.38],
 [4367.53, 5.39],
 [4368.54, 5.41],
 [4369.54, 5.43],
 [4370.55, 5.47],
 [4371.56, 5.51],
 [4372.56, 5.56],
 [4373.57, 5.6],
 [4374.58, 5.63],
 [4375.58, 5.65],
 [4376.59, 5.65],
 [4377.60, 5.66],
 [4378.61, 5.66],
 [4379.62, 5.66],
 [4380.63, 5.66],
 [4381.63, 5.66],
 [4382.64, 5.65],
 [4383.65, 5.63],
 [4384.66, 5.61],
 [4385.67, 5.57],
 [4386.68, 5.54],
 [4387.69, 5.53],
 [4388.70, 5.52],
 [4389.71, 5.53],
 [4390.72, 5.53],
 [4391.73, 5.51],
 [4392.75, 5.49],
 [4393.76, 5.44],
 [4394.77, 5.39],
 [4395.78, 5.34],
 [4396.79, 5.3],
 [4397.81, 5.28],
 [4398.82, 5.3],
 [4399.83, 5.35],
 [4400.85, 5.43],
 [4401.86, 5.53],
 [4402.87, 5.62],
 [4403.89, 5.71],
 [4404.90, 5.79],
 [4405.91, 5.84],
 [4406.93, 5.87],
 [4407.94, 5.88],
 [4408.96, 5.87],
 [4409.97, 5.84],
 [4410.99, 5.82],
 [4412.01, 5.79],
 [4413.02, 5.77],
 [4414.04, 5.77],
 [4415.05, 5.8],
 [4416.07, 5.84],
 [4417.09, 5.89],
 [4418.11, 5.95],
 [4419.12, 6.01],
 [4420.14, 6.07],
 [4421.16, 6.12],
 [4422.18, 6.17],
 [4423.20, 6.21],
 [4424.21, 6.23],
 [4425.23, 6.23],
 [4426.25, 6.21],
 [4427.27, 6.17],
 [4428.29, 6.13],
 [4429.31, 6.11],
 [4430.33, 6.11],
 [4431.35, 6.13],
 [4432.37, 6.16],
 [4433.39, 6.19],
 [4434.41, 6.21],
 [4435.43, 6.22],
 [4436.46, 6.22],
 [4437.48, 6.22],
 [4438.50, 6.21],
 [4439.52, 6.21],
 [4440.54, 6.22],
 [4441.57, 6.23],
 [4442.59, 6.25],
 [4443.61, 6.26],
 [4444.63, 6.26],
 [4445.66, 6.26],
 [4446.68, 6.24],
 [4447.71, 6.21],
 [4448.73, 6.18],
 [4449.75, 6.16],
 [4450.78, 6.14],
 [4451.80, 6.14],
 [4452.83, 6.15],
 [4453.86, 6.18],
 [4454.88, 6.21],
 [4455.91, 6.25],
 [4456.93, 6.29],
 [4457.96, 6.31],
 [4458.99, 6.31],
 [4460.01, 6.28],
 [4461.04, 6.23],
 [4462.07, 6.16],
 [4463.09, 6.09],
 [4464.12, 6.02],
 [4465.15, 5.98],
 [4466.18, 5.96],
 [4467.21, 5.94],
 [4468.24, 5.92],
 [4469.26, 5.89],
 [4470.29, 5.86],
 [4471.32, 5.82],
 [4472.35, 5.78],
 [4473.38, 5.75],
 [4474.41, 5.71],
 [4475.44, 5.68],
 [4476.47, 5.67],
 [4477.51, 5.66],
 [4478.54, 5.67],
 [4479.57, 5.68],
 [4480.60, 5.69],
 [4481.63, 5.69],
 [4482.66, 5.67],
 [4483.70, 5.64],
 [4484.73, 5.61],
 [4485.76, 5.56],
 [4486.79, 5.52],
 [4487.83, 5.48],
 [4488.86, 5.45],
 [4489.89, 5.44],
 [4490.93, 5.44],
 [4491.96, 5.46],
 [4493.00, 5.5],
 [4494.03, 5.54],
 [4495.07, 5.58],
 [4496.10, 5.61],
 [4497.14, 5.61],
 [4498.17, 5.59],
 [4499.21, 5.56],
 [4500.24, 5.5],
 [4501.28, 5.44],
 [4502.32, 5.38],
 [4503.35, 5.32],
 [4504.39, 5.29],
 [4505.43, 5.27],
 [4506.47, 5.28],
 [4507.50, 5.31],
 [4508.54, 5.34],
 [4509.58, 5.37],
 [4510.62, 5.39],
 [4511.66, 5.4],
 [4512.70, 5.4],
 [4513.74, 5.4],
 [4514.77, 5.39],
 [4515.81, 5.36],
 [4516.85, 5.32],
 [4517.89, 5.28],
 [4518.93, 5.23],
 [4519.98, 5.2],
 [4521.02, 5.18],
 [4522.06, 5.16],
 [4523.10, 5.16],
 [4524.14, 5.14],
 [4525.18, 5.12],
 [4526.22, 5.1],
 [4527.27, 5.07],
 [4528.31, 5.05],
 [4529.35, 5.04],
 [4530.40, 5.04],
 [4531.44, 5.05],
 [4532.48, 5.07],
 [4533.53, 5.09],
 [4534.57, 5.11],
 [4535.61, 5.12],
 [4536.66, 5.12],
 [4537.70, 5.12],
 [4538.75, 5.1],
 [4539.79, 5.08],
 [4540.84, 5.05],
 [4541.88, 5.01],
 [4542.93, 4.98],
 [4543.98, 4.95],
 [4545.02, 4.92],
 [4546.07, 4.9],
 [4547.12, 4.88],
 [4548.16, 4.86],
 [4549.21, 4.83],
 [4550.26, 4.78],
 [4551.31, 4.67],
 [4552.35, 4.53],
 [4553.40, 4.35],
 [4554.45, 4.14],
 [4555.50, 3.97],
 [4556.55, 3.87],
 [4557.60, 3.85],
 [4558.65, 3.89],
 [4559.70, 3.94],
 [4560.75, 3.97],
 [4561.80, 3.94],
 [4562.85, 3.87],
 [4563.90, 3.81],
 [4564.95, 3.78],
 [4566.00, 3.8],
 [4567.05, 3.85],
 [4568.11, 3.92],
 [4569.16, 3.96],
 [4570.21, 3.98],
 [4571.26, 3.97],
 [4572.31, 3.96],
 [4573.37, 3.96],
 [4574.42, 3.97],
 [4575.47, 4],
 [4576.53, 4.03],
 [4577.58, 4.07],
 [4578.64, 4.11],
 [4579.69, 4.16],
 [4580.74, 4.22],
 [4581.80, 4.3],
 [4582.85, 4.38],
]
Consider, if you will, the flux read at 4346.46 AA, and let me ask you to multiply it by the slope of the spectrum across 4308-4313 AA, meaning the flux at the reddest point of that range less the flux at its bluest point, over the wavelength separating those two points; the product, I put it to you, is 0.19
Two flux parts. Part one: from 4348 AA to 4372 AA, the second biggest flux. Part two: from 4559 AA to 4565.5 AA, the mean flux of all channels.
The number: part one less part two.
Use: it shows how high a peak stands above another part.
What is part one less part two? 1.6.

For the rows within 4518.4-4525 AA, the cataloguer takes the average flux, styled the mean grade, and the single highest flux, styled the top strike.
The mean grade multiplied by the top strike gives 27.1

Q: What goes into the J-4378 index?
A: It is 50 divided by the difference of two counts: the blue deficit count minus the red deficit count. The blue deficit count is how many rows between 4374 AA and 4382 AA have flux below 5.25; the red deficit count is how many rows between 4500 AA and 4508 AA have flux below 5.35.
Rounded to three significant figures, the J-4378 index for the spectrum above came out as -10.0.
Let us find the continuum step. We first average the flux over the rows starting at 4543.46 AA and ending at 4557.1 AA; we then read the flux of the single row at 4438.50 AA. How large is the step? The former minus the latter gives -1.6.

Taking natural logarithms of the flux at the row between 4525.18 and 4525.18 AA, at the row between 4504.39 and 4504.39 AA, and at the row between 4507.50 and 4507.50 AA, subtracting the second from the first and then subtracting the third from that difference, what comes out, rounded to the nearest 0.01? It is -1.70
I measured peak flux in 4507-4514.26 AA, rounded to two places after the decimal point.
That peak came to 5.40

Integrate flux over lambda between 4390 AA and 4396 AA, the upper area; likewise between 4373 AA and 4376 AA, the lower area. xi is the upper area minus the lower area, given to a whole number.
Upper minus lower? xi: 16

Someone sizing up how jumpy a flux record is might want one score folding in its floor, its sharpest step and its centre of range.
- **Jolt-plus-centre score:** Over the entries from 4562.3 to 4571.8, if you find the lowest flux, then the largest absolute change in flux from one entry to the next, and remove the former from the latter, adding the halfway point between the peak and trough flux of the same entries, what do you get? 0.17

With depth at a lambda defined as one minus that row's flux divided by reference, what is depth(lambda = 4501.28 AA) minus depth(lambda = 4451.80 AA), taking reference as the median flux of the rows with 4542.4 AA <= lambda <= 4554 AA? 0.14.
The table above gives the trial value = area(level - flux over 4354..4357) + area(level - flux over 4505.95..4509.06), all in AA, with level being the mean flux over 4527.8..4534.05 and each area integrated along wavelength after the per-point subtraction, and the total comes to -1.7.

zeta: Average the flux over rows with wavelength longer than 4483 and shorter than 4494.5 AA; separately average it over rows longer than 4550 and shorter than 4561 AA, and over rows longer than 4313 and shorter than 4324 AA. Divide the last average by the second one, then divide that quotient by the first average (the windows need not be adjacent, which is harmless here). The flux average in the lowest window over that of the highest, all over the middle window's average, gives 0.23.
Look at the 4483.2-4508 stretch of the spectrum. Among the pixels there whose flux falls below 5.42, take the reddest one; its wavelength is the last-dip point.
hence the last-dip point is 4507.50 AA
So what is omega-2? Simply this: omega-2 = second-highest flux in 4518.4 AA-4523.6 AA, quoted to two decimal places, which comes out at 5.20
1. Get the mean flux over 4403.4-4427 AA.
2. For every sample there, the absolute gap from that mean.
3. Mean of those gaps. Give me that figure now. 0.15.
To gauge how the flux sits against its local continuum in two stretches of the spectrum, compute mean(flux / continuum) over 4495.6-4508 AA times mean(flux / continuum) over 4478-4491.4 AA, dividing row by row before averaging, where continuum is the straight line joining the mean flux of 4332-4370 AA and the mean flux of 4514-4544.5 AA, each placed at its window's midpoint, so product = 1.13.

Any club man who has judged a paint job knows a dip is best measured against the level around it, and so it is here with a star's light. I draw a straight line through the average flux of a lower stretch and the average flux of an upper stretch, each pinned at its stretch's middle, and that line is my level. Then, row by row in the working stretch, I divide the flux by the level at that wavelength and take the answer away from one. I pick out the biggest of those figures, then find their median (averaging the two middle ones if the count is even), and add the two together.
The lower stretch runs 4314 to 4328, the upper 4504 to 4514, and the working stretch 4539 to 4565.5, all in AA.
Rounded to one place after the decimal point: 0.4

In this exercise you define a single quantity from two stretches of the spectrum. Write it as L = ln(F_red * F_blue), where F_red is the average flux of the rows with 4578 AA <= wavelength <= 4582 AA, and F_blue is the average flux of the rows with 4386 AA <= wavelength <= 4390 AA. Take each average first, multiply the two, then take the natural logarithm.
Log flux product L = 3.14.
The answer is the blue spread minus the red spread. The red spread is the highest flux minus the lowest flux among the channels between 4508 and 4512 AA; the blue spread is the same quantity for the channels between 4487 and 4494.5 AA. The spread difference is 0.04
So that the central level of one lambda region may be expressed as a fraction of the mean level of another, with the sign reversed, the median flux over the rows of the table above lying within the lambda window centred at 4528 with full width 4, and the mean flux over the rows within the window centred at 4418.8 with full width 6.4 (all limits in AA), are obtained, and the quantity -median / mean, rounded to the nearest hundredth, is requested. -0.85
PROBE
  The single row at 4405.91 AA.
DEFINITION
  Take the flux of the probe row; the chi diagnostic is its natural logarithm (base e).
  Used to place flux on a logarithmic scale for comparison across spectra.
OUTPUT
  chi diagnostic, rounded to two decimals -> 1.76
